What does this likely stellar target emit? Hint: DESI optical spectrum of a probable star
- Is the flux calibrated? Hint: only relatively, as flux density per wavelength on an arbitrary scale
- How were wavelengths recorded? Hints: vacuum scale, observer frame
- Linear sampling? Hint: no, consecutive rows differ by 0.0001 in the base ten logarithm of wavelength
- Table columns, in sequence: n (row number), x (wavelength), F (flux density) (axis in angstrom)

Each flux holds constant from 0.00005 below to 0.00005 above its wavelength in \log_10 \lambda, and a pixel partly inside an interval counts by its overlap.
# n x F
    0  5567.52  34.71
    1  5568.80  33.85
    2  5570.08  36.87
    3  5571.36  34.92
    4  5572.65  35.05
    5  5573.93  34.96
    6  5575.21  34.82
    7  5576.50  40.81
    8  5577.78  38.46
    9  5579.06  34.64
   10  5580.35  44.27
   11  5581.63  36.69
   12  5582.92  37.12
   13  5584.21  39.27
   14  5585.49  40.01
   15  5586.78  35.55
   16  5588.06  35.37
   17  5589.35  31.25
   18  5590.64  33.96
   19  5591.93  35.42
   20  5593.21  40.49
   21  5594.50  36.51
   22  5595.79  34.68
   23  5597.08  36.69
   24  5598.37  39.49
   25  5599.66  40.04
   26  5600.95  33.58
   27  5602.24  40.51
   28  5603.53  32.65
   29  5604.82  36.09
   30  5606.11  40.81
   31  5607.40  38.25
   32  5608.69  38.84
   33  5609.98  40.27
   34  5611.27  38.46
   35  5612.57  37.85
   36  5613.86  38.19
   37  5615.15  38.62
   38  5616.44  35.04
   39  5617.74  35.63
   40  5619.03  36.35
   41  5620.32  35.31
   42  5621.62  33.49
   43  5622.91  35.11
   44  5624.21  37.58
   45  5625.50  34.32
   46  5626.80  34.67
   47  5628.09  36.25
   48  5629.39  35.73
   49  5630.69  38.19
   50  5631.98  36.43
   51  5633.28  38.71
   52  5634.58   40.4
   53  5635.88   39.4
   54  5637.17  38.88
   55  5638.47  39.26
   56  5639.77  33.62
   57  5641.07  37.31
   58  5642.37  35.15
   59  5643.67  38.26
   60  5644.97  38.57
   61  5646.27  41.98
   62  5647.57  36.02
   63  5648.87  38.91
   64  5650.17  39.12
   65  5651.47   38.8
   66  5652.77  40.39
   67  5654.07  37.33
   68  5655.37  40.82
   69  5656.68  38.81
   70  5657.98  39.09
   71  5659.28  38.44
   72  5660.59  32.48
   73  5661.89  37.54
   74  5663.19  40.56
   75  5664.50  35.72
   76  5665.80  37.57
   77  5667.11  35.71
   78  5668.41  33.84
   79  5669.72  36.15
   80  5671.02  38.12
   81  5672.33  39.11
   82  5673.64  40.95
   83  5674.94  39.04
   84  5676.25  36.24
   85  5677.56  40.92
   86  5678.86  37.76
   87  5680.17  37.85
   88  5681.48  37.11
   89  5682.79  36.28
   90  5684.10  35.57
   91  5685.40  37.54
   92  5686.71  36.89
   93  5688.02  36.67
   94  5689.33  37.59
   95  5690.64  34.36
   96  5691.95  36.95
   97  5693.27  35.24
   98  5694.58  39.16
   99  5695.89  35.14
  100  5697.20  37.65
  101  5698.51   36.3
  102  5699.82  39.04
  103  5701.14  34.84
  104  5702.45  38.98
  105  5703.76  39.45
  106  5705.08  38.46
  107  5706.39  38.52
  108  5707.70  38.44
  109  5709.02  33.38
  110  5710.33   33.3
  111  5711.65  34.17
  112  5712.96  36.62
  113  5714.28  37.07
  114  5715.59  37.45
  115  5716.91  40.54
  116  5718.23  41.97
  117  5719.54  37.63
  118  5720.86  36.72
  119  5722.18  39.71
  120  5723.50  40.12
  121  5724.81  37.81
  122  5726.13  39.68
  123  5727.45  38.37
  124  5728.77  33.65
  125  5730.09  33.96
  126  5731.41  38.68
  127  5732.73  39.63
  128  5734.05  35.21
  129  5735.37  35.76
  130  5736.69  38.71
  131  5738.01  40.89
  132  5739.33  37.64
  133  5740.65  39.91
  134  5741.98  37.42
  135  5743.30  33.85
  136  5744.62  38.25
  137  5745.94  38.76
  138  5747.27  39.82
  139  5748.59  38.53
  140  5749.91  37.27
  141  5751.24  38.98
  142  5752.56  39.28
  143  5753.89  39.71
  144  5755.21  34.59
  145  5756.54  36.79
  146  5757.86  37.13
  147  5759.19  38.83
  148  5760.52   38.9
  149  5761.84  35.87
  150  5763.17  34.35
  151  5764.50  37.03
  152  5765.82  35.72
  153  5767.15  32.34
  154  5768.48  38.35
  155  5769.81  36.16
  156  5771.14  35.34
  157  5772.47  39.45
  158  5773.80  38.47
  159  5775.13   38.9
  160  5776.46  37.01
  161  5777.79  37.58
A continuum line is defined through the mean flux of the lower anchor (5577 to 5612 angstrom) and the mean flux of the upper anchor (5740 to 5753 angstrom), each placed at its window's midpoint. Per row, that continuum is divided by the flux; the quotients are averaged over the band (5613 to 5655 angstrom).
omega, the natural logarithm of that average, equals 0.01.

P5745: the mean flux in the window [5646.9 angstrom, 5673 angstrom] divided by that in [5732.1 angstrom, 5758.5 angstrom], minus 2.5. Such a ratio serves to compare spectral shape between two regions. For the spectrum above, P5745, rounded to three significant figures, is -1.50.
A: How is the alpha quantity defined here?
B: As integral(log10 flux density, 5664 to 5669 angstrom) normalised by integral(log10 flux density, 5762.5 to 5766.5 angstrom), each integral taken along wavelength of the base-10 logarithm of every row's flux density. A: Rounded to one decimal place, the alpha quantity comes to 1.3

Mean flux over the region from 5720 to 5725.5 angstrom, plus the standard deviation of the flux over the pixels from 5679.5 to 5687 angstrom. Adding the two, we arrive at 39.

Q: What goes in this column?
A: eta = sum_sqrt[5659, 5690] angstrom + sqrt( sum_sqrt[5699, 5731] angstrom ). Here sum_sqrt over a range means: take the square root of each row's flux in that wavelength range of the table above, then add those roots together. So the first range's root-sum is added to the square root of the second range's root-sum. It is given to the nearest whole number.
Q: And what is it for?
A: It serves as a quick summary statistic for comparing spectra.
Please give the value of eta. 159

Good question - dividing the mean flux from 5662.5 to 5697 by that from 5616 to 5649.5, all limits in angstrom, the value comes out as 1.01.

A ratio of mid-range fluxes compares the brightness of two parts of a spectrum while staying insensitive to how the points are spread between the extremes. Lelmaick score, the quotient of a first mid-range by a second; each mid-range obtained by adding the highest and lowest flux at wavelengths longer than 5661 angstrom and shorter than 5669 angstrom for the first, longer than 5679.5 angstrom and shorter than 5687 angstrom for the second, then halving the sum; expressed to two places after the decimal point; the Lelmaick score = 1.01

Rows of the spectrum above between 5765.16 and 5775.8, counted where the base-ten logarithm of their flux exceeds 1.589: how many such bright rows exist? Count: 2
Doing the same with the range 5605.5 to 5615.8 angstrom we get 3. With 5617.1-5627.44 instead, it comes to 0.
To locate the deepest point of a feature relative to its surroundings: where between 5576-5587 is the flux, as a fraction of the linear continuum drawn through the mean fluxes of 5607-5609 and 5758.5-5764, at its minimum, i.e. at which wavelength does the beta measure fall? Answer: 5579.06 angstrom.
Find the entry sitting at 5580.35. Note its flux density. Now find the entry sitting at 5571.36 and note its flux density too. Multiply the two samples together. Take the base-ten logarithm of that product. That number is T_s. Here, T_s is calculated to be 3.19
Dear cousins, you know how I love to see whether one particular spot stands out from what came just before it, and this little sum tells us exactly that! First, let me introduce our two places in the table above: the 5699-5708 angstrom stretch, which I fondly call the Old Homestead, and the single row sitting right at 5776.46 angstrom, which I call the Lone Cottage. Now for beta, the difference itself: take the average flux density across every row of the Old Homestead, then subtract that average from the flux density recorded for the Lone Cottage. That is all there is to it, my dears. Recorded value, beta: -1.2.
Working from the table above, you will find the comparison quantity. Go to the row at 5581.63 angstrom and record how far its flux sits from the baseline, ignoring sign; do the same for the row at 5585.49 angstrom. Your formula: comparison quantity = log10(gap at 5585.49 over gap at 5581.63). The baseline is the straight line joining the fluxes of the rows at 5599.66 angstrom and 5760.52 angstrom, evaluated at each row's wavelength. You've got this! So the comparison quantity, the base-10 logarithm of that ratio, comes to -1.4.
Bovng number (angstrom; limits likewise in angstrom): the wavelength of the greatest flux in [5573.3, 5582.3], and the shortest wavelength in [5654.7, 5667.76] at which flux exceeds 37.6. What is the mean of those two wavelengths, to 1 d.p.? 5617.9 angstrom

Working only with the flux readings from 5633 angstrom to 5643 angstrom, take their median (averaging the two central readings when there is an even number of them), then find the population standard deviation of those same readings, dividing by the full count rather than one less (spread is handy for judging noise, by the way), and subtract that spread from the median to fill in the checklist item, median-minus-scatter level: 36.6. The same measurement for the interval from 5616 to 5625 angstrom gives 34.1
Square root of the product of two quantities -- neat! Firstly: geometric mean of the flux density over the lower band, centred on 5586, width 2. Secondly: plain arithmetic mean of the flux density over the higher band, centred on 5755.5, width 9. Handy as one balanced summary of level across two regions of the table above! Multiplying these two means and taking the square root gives 37.8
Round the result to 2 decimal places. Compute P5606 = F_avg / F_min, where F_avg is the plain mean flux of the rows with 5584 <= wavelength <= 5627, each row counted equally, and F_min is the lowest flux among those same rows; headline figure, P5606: 1.18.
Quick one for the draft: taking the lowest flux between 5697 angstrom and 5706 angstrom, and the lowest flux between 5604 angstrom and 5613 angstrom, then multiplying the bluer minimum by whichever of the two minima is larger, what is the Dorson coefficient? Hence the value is 1302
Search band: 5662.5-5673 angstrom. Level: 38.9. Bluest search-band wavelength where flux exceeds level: 5663.19 angstrom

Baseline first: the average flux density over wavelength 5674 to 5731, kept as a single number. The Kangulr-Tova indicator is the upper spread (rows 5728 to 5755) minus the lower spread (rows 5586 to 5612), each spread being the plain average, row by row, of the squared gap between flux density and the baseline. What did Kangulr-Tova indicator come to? -3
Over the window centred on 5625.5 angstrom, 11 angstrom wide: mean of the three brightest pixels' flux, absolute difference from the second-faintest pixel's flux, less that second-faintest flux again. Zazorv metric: -31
